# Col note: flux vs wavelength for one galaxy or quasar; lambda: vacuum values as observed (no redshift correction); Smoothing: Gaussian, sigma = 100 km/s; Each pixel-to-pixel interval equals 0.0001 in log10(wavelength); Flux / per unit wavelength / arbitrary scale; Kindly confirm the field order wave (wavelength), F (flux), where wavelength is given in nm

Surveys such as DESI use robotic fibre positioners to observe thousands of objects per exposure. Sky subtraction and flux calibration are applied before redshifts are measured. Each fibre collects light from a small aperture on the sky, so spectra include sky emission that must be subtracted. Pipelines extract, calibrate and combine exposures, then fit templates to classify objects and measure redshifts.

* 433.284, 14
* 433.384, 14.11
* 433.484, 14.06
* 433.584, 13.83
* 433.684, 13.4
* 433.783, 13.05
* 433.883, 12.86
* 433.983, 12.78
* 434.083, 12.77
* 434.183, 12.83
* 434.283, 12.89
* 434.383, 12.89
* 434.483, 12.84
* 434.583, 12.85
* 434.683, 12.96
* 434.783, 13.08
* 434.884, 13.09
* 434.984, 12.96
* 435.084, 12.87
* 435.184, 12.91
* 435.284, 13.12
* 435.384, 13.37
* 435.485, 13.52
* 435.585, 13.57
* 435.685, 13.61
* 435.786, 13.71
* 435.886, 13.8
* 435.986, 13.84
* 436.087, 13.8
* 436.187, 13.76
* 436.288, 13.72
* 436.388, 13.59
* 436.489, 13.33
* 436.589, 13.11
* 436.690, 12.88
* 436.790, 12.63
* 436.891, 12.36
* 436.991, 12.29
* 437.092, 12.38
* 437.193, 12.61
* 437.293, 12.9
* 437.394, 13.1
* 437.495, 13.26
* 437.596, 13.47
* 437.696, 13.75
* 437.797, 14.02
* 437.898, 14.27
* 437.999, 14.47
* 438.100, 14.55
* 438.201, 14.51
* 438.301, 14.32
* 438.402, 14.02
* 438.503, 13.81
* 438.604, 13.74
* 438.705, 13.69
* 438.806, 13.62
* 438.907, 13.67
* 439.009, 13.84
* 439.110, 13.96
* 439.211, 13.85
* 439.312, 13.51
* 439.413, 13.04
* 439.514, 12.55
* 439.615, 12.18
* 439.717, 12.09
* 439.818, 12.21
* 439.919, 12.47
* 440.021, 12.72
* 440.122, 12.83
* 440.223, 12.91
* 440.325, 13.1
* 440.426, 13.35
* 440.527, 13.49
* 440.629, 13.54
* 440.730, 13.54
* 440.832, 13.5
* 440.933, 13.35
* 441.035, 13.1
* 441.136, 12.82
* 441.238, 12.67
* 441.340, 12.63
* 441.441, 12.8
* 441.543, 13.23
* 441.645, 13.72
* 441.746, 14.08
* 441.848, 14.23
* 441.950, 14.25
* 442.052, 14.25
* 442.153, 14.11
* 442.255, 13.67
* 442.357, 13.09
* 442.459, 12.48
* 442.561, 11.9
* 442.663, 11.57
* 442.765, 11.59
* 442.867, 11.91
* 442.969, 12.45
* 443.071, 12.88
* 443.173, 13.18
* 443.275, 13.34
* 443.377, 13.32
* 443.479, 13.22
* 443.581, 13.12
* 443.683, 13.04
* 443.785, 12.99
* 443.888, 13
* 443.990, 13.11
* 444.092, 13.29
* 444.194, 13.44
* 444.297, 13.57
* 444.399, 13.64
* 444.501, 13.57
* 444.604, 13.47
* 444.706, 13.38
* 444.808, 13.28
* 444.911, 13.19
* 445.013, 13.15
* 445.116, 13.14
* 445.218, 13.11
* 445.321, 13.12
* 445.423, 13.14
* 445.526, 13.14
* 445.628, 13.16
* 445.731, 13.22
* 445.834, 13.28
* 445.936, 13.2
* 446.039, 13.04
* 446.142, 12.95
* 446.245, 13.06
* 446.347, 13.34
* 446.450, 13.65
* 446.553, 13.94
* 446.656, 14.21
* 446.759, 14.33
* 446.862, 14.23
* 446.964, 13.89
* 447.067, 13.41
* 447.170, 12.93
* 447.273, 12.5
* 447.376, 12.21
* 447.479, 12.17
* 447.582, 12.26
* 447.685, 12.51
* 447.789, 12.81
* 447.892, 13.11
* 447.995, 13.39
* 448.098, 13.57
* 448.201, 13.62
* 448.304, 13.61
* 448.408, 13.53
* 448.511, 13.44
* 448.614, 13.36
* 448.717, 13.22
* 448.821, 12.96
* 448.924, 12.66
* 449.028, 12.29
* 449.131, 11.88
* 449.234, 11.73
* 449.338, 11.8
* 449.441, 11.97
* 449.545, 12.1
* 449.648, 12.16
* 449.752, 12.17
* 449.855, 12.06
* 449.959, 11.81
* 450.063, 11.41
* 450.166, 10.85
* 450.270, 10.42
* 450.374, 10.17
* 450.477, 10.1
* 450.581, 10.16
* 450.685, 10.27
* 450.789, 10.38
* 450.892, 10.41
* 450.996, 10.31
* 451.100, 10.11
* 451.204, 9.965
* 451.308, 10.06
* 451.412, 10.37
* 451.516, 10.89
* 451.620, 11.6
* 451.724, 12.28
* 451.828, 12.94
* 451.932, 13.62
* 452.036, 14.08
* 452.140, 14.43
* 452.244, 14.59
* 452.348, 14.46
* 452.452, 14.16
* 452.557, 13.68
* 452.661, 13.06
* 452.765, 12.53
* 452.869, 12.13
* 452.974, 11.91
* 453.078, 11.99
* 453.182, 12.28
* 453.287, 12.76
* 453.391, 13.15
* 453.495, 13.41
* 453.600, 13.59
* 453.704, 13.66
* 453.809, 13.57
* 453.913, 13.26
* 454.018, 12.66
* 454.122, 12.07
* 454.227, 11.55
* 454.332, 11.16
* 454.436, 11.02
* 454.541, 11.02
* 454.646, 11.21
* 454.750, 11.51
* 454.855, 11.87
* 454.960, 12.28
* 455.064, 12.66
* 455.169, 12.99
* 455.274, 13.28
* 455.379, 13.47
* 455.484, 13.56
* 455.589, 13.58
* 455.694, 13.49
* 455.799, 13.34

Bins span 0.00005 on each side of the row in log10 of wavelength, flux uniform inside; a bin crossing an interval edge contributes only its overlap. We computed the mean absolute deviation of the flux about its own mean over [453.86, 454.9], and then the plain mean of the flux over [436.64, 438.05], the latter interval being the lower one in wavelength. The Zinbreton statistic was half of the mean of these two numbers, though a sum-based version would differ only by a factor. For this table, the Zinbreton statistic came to 3.44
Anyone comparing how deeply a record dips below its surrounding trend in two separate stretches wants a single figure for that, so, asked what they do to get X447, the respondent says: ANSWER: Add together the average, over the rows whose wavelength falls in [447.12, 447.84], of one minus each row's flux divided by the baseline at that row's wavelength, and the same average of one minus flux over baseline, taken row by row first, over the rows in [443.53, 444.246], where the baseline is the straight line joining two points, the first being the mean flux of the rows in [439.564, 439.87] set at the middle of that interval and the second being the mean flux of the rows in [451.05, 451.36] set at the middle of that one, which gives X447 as -0.317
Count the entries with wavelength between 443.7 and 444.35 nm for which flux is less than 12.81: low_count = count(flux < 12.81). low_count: 0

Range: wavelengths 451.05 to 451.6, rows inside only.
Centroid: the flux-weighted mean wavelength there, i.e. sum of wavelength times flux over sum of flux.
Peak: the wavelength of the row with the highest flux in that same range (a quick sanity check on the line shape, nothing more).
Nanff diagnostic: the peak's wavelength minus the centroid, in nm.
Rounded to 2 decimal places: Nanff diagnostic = 0.20 nm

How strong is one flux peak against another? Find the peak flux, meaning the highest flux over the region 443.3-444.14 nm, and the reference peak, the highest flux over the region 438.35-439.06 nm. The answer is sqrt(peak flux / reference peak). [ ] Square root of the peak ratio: 0.97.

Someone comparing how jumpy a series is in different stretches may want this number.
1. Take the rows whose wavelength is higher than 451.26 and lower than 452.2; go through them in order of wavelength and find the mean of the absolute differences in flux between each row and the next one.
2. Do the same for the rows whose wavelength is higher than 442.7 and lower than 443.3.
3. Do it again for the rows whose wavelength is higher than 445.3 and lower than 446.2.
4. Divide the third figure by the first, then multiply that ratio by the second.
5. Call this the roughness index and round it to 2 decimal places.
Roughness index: 0.04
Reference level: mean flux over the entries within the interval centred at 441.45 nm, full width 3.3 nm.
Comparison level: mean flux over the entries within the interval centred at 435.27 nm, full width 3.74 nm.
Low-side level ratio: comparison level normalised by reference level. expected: 1.01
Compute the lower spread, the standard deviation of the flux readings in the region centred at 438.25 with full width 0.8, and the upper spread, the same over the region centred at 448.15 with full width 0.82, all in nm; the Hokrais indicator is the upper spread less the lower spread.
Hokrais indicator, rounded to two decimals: -0.03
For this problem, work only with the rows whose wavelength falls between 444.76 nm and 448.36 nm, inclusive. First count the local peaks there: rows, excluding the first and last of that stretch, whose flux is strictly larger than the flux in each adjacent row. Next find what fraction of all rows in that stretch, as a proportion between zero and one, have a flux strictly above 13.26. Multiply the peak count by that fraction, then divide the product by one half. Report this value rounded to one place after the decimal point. 2.4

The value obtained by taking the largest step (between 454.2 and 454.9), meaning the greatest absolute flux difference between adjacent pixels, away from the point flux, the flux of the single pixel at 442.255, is 13.3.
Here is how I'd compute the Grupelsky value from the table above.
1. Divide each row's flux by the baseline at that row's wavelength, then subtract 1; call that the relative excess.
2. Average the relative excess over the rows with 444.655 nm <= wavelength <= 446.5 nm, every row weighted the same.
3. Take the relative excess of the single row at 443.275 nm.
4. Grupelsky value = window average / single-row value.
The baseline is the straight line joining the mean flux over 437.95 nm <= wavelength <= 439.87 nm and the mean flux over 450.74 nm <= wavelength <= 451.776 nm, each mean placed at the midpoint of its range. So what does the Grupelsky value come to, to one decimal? 1.6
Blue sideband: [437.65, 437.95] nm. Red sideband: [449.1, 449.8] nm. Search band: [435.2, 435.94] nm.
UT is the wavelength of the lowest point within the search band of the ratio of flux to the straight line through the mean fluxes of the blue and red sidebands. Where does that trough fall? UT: 435.284 nm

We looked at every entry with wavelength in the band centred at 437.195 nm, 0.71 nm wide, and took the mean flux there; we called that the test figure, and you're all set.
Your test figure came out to 12.7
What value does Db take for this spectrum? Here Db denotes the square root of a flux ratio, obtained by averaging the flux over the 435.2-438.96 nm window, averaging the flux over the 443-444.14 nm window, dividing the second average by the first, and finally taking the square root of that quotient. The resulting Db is 0.986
